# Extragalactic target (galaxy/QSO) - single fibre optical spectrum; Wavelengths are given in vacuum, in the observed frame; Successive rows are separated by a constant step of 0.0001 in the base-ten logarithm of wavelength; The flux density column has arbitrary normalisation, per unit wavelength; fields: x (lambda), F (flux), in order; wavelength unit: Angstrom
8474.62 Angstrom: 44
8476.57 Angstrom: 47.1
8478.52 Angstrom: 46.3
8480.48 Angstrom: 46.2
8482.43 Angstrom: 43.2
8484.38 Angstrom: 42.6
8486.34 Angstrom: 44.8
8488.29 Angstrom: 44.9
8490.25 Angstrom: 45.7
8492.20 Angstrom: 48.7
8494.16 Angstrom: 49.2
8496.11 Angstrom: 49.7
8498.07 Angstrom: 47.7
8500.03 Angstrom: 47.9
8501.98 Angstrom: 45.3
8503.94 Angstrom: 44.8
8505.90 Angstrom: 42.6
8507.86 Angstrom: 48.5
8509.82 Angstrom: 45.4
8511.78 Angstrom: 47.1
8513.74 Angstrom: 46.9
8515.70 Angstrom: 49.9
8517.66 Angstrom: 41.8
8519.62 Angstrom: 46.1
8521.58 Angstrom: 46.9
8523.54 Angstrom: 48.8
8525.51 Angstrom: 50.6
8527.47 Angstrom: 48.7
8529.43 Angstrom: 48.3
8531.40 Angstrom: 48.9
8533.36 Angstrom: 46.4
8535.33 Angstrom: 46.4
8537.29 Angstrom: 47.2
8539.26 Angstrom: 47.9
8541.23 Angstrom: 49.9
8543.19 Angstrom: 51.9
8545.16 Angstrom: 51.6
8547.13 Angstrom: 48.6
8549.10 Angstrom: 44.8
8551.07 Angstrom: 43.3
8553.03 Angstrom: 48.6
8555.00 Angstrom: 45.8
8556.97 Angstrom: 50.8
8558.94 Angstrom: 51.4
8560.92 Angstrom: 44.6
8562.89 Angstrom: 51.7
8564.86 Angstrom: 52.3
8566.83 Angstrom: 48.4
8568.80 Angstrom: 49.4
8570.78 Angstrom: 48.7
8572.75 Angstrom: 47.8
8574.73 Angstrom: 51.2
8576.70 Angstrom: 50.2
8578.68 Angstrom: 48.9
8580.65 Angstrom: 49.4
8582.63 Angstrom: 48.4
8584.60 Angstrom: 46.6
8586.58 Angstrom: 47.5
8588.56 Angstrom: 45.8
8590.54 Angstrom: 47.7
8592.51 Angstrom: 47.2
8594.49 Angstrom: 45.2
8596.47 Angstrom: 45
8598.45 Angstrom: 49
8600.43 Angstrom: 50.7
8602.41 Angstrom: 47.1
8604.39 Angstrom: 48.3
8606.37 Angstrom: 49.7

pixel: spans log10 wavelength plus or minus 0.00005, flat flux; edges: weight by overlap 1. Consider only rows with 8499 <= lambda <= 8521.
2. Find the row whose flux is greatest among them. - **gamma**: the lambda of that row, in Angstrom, 8515.70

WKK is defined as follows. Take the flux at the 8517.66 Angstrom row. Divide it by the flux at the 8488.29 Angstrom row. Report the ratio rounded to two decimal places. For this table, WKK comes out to 0.93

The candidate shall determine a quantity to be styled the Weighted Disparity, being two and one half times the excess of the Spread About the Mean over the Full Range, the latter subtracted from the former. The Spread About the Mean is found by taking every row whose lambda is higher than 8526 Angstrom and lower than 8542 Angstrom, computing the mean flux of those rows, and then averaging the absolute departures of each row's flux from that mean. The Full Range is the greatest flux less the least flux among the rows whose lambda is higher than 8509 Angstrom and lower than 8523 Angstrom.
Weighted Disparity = -17.8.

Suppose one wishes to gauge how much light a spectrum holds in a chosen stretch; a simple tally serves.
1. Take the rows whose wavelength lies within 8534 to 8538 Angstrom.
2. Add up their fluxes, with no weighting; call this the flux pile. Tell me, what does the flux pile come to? 94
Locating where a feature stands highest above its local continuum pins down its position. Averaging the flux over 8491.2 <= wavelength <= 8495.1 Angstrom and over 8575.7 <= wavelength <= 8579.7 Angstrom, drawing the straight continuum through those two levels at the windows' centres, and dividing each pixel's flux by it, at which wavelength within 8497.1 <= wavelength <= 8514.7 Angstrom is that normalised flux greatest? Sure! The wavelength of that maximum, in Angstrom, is 8507.86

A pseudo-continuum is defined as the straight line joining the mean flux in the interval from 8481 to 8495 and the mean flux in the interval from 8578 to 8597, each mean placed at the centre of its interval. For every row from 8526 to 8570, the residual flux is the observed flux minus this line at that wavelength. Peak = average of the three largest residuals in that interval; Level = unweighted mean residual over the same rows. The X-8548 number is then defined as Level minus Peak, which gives -3.4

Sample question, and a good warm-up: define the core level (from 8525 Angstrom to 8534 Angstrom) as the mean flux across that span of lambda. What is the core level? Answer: 48.6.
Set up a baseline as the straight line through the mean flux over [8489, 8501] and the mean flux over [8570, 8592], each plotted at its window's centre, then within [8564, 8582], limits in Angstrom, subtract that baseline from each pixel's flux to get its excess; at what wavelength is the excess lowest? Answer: 8572.75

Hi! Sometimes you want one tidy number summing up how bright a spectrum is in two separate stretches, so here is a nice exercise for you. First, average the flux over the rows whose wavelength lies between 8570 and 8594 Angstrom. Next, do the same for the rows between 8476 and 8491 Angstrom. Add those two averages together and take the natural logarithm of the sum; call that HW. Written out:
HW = 4.54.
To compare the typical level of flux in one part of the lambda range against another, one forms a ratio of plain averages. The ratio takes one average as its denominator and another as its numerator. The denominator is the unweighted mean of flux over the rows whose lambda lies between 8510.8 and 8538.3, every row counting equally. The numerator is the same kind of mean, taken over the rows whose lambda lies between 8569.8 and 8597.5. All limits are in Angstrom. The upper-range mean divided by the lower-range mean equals 1.01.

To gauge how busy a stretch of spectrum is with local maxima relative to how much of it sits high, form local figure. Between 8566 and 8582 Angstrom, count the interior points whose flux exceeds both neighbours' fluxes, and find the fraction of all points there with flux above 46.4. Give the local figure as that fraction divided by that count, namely 0.50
